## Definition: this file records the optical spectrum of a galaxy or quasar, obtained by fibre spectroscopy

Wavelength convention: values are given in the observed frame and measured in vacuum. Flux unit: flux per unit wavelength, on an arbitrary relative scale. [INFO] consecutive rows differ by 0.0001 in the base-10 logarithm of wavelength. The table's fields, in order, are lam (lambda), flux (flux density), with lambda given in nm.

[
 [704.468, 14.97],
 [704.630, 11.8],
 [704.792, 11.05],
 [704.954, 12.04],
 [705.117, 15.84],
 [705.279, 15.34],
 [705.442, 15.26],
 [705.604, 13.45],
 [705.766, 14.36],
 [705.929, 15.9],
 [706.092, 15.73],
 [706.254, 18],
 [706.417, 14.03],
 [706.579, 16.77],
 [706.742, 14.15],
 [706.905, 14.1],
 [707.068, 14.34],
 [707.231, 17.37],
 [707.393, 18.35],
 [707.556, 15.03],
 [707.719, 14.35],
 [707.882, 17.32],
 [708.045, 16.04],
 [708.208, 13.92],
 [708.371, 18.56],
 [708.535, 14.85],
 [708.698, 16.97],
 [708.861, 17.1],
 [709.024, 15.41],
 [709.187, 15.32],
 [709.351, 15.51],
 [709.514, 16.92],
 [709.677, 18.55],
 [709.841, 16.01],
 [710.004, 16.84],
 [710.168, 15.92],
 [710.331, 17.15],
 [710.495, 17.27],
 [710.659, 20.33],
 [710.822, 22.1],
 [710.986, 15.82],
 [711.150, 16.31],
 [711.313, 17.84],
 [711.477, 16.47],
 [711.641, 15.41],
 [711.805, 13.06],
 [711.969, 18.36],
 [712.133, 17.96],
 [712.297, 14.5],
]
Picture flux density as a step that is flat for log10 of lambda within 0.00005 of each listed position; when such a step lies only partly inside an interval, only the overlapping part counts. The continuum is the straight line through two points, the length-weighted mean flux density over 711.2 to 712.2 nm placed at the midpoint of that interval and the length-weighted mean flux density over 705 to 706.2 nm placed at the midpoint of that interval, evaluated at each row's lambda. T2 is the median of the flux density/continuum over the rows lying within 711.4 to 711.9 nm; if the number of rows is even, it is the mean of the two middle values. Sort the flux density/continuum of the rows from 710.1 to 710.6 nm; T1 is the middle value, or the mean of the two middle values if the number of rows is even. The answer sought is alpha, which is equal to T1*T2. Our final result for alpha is 0.99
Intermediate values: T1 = 1.06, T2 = 0.94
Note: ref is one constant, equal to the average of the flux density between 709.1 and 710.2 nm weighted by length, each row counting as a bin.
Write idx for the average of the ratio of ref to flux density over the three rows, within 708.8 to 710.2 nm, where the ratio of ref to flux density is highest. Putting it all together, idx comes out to 1.07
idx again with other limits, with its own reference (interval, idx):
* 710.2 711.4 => 1.00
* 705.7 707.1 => 1.17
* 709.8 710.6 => 1.01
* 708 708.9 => 1.11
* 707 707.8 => 1.13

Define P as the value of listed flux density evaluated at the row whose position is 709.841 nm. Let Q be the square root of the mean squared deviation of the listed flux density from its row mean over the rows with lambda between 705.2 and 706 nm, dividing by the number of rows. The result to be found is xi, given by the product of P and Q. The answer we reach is 14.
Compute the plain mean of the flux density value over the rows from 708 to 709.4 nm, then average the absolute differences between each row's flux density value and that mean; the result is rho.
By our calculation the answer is 1.07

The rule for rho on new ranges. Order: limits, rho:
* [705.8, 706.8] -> 1.13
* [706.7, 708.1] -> 1.42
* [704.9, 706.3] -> 1.21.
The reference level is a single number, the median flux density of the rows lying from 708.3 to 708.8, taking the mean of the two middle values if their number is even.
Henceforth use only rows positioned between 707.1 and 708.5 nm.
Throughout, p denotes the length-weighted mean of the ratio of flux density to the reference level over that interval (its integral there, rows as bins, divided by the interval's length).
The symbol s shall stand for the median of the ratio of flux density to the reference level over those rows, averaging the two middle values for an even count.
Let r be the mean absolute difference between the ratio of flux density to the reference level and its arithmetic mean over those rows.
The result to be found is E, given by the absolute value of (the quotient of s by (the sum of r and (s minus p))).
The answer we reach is 8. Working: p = 0.96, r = 0.090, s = 0.98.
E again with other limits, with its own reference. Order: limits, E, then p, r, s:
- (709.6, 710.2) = 40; 0.99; 0.051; 0.97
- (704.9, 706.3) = 10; 0.89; 0.071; 0.90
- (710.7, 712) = 13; 1.00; 0.111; 0.97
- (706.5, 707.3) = 34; 0.90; 0.081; 0.85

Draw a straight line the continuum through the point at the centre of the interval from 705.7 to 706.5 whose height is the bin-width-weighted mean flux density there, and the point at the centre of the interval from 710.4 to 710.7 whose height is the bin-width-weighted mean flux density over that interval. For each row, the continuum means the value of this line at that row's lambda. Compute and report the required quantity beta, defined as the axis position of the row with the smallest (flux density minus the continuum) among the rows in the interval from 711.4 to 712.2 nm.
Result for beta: 711.805 nm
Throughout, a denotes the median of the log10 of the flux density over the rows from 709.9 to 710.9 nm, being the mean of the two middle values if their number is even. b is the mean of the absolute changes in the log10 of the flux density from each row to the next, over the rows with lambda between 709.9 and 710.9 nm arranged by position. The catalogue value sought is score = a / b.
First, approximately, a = 1.24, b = 0.03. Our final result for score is 37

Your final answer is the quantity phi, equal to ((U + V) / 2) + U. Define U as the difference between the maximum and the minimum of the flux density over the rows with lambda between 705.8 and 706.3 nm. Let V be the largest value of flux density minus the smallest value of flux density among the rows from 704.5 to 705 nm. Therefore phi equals 3.9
